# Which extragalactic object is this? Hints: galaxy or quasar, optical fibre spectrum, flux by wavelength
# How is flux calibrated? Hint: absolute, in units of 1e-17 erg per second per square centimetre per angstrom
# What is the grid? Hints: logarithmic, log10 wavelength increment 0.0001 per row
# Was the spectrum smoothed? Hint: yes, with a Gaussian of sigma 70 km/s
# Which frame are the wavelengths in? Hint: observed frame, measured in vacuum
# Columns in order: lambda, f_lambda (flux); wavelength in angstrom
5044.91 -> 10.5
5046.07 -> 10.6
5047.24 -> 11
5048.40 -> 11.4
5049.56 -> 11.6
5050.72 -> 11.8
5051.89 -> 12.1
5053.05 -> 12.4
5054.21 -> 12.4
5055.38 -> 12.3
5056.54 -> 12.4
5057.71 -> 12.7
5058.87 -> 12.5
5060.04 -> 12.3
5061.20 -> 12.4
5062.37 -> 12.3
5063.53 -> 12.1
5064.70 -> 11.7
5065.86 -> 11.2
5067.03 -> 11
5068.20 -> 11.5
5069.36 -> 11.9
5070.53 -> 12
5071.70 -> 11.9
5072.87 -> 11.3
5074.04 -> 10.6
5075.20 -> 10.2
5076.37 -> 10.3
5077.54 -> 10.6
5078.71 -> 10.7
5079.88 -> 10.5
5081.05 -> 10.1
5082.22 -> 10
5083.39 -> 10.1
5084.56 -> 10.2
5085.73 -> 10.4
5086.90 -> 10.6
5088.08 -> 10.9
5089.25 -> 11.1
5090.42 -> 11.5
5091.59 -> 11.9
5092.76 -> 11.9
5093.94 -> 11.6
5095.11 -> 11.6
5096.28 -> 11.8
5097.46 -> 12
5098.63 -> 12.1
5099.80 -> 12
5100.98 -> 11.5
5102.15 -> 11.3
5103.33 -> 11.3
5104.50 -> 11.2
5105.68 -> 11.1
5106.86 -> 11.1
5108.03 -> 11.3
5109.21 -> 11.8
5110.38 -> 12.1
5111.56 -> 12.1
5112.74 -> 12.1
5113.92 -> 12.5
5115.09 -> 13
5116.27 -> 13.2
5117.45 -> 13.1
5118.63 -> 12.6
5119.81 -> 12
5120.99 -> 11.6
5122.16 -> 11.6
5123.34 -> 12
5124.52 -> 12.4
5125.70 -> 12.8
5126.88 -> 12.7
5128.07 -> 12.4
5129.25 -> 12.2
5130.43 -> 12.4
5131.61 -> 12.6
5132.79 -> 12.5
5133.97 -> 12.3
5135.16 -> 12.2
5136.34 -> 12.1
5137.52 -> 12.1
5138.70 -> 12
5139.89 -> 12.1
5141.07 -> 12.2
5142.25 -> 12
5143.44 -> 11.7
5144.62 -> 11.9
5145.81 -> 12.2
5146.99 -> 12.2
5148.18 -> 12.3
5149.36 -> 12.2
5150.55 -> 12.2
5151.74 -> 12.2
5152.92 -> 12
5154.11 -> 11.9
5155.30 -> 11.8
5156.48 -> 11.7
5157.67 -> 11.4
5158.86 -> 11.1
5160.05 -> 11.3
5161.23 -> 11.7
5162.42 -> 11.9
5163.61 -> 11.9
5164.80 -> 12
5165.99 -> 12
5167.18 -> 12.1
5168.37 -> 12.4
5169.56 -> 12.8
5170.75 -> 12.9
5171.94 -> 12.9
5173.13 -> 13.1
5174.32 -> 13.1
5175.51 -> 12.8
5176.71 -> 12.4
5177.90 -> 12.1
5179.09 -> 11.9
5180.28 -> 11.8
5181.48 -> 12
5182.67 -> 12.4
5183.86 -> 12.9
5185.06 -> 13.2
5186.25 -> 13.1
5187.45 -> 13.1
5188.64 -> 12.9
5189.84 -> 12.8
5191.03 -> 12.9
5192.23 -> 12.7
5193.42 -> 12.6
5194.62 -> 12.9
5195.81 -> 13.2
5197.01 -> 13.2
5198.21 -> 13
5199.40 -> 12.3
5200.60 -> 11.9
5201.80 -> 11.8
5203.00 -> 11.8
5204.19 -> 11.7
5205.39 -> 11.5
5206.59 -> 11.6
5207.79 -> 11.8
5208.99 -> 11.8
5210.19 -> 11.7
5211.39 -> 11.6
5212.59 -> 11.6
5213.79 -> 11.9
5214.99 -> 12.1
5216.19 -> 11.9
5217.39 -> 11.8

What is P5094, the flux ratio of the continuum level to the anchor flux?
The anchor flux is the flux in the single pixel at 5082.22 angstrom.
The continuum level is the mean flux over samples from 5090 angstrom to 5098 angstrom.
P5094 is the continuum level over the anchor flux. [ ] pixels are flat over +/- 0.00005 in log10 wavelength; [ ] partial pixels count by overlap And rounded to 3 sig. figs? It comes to 1.18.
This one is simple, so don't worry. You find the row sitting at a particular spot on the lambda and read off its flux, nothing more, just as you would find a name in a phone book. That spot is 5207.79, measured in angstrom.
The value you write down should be 11.8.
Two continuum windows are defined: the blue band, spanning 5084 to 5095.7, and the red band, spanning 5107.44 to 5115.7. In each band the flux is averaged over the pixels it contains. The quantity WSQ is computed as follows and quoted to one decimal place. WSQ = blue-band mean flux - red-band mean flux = -1.0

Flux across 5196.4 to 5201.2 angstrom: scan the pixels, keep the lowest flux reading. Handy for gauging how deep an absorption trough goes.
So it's 11.9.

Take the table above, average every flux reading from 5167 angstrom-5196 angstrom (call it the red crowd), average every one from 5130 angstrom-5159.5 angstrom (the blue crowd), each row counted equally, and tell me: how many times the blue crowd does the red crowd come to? 1.05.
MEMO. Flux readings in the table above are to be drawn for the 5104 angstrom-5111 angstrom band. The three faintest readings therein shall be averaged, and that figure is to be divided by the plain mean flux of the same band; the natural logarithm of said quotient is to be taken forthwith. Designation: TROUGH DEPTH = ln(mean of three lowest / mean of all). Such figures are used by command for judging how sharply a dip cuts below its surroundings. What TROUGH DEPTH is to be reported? -0.027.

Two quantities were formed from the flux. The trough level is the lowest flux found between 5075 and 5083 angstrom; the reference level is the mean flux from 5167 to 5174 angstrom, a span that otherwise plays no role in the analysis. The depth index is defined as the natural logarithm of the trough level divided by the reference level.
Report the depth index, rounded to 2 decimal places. -0.24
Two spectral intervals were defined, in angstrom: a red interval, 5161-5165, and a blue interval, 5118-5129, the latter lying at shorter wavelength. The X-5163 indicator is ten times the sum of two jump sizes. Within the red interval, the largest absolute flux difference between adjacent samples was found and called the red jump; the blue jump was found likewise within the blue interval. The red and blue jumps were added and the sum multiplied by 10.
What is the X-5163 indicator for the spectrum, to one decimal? 8.0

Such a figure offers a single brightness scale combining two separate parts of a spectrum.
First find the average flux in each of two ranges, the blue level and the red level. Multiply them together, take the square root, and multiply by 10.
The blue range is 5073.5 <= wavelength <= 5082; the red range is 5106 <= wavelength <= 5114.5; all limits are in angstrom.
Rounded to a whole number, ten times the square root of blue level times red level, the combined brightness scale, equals 111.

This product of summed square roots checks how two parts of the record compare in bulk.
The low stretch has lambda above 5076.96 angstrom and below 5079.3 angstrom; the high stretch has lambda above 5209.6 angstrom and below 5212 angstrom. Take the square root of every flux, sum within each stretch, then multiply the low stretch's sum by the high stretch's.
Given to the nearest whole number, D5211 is 45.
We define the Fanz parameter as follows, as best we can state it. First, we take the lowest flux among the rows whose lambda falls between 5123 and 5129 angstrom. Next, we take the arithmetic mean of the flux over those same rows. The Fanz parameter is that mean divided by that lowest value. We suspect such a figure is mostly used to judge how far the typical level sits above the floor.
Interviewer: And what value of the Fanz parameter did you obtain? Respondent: 1.04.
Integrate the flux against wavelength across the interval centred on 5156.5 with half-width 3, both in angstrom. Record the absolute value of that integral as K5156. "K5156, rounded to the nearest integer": 69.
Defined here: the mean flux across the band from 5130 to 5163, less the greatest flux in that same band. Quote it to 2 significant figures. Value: -0.59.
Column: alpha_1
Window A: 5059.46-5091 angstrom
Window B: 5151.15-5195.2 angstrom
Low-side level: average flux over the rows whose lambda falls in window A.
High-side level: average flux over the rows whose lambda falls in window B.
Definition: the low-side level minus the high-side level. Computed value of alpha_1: -1.3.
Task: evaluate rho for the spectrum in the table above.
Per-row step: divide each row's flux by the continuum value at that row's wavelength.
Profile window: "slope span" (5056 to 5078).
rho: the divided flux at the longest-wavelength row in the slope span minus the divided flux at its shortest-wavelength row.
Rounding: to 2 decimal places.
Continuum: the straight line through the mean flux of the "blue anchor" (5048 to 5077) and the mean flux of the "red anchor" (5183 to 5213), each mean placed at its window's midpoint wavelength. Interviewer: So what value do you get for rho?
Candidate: -0.16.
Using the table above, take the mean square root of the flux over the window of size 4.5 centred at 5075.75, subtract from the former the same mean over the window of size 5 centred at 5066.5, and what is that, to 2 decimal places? -0.14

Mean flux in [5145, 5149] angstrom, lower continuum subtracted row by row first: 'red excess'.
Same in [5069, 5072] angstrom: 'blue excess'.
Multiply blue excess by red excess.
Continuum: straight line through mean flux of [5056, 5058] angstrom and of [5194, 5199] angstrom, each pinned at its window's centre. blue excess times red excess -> 0.4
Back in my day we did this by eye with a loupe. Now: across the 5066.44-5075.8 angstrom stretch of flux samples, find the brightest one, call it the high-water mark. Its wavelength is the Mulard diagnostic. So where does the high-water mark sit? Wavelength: 5070.53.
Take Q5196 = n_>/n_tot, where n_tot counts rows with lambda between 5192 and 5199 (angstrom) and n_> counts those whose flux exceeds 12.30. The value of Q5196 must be 1.0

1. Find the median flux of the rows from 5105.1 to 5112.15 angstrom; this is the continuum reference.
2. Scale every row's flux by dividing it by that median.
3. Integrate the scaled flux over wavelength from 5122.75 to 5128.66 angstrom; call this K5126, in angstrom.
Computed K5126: 6.4 angstrom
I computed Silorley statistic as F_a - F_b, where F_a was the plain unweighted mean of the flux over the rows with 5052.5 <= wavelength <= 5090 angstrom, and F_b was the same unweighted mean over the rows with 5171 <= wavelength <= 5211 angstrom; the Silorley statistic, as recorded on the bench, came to -1.12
